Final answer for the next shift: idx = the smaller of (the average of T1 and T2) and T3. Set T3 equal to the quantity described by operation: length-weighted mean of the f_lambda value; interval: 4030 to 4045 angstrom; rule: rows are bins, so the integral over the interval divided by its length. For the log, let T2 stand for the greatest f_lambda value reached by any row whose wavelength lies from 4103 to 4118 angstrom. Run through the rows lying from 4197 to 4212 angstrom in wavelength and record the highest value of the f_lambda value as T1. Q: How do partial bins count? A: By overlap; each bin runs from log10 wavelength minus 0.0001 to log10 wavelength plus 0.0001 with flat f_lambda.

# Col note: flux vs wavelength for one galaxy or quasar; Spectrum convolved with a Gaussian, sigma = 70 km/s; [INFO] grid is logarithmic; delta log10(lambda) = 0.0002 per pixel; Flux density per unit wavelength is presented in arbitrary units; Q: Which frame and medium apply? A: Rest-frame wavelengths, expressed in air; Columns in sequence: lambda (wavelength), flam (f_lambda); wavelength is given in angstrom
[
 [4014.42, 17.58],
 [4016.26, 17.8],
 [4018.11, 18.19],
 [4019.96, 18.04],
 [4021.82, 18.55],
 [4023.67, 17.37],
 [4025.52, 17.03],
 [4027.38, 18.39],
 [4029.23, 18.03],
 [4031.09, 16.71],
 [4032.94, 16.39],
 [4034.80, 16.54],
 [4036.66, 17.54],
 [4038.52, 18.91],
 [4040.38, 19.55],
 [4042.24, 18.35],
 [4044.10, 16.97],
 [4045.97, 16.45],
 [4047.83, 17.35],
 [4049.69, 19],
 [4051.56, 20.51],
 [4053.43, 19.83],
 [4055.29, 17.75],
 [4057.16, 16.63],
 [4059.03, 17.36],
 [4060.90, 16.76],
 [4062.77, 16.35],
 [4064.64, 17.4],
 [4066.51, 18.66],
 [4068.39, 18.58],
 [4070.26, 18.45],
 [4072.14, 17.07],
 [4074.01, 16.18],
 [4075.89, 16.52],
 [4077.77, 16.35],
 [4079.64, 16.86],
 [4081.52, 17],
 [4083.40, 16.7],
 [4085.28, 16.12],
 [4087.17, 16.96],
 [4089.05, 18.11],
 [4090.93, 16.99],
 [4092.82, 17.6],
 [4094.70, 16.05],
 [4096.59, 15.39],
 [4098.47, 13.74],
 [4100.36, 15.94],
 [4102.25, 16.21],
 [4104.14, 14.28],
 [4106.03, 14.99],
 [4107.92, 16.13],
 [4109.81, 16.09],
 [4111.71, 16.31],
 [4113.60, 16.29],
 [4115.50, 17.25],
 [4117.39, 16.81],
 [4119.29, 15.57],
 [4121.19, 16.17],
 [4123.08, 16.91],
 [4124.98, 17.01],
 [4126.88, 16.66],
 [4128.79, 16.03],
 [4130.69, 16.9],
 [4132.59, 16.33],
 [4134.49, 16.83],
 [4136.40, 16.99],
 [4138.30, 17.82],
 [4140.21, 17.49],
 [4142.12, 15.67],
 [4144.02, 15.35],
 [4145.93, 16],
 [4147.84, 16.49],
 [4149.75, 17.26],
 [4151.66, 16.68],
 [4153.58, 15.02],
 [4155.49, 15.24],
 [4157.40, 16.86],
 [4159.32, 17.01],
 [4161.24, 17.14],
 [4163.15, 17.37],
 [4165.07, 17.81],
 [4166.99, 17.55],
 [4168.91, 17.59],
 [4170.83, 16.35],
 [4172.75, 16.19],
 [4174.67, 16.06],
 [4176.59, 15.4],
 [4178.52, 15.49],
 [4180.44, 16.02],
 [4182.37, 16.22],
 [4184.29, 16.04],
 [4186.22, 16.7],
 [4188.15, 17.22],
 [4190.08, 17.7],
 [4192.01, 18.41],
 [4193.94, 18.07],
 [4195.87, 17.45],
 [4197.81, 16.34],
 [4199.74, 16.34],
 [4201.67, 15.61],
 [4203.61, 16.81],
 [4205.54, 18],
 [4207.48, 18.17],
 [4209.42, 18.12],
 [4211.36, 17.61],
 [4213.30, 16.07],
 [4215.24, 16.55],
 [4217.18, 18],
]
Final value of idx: 17.6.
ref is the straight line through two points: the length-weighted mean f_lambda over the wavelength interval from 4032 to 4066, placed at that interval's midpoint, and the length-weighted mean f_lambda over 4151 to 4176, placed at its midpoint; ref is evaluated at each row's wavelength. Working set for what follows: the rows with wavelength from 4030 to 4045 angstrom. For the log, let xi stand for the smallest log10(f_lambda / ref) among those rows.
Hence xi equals -0.039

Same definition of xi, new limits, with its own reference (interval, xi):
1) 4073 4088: -0.035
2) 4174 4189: -0.031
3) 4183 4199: -0.011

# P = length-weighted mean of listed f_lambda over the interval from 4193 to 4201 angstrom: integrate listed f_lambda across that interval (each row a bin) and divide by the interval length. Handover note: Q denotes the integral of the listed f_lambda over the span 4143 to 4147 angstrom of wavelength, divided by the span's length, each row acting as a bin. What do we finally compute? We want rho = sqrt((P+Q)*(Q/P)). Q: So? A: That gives 5.50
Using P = 17.0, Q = 15.7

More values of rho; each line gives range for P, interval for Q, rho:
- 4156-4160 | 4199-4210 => 5.90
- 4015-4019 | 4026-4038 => 5.83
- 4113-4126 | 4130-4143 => 5.83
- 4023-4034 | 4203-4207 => 5.95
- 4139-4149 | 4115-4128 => 5.79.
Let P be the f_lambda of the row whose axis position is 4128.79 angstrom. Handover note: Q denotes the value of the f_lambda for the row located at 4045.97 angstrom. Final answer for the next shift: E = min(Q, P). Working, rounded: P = 16.03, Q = 16.45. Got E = 16.0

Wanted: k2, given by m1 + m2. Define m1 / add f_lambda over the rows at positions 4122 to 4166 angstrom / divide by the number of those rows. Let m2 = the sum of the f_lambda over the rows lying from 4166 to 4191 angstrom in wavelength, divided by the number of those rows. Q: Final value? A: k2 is 33.1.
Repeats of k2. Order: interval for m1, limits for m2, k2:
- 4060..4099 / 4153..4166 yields 33.5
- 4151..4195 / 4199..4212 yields 33.9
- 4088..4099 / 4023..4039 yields 33.7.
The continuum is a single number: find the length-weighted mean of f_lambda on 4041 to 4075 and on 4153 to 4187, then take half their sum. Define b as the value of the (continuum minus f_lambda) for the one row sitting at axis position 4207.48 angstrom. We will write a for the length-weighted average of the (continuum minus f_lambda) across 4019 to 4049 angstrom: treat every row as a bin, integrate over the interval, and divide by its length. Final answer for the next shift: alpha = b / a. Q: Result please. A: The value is 2.0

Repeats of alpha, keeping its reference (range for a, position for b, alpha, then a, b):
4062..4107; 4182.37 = 1.7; 0.5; 0.9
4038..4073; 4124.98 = -0.1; -0.9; 0.1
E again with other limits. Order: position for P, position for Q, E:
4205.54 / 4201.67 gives 15.6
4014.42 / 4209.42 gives 17.6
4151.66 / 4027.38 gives 16.7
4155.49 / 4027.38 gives 15.2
